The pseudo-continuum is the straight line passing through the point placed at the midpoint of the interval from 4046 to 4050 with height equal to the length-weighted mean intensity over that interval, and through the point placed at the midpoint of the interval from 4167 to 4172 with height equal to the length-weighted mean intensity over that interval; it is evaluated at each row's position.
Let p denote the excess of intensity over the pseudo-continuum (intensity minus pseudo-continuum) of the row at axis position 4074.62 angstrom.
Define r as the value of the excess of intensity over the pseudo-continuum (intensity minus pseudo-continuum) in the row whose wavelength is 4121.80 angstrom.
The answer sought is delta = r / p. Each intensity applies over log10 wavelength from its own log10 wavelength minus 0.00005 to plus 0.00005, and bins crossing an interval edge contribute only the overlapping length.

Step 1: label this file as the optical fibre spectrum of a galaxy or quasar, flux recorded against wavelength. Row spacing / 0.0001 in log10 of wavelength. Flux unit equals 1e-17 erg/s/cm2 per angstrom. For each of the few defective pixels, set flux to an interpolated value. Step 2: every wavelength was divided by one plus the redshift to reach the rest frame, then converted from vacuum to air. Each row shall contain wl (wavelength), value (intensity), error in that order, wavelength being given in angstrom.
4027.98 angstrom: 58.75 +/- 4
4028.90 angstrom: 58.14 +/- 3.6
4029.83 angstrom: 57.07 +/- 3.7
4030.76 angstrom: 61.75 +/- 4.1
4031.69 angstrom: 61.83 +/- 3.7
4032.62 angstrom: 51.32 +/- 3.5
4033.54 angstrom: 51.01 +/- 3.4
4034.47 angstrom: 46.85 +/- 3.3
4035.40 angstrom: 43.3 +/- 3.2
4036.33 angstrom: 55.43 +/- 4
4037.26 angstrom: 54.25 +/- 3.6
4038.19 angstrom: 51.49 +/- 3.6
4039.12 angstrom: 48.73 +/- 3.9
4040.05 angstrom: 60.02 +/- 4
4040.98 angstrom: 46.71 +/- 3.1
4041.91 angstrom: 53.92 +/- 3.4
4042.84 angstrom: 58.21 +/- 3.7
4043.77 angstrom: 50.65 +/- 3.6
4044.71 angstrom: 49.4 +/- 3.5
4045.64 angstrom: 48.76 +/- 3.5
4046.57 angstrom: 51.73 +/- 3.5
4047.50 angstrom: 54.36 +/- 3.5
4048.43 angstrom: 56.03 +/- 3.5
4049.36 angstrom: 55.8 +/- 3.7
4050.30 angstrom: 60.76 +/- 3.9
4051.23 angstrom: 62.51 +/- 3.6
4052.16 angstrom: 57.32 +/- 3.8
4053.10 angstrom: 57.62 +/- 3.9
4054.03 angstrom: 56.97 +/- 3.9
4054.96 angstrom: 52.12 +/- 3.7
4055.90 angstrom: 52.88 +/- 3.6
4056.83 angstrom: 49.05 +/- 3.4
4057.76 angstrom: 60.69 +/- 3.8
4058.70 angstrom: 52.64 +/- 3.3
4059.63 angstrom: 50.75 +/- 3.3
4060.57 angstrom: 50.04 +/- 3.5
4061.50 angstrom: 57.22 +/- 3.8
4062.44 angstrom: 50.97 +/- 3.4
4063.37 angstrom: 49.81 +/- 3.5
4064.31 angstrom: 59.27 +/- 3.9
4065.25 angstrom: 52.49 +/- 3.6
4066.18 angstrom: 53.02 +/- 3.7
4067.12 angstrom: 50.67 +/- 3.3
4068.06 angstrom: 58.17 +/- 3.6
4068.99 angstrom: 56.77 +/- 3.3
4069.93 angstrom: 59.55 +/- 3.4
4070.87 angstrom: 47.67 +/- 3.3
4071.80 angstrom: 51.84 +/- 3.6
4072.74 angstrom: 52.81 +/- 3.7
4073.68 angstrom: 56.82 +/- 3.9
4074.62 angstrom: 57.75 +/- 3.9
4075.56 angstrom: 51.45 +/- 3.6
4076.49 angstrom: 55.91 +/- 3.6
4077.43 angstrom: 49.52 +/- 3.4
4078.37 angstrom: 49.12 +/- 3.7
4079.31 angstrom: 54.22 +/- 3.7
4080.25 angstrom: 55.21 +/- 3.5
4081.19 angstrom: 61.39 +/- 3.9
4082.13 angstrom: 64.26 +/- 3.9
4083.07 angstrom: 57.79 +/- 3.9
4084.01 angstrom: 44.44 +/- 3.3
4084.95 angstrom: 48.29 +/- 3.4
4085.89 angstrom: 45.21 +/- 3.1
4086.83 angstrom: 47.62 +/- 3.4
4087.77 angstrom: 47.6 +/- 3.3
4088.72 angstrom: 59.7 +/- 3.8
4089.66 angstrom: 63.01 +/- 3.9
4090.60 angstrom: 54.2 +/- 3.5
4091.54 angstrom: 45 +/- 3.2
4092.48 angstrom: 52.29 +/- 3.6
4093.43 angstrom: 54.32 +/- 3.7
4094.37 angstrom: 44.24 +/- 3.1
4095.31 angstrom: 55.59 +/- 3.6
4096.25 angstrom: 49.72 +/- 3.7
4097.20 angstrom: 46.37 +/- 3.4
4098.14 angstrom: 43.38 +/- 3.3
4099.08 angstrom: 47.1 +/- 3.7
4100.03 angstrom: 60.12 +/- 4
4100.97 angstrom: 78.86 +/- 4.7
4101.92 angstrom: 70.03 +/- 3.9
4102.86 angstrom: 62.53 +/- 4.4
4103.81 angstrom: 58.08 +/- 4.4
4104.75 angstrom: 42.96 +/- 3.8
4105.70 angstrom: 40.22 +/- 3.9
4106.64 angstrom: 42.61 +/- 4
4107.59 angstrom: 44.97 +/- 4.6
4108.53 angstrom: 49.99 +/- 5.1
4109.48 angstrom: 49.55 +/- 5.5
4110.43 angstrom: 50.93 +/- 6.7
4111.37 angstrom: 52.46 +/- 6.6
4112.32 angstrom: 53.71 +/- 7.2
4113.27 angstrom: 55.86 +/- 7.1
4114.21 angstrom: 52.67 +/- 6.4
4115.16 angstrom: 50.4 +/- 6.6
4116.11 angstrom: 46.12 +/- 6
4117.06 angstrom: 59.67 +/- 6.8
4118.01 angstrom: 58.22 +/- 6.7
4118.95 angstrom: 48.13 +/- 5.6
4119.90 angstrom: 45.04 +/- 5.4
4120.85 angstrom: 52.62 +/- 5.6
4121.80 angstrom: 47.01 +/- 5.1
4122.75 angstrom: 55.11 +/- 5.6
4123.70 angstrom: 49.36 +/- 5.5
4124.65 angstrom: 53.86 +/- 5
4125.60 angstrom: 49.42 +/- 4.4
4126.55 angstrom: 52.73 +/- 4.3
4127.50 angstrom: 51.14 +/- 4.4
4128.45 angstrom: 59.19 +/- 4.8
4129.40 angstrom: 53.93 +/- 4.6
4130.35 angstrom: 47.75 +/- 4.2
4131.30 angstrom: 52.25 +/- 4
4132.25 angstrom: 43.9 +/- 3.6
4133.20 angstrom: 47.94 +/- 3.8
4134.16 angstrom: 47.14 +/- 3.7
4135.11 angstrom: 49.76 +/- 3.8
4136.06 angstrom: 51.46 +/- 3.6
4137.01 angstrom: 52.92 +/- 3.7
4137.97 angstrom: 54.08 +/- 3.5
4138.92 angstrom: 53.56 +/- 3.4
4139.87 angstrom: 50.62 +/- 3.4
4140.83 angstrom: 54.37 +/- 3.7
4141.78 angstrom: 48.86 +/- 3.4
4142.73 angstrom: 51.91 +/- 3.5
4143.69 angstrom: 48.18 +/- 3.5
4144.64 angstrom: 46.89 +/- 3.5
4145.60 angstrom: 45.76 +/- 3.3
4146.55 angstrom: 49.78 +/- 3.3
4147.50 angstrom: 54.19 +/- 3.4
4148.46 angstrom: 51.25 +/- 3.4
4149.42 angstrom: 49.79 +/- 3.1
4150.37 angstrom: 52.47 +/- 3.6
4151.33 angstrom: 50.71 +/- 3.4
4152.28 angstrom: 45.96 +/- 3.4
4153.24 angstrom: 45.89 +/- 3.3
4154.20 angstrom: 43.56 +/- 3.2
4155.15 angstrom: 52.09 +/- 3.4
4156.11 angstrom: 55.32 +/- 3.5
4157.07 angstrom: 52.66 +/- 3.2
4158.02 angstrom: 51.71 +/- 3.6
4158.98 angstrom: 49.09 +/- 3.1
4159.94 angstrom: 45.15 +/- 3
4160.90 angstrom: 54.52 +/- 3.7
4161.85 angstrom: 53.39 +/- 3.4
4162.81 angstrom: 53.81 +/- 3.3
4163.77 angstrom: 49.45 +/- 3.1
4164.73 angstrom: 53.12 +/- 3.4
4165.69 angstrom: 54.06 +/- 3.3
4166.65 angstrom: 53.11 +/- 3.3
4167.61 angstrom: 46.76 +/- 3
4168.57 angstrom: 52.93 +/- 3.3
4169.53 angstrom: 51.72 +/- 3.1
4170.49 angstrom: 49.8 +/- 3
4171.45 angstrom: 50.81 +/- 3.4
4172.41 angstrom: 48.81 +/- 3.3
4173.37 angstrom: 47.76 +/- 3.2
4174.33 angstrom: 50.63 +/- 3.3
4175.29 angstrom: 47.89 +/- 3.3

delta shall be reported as -1.2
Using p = 4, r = -5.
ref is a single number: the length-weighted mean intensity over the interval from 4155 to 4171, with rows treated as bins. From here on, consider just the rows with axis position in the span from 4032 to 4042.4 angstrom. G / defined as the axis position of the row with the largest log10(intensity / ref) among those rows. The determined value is 4040.05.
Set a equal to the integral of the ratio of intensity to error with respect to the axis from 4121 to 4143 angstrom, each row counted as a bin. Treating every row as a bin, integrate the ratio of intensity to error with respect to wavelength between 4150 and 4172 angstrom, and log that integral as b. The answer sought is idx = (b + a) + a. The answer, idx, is 894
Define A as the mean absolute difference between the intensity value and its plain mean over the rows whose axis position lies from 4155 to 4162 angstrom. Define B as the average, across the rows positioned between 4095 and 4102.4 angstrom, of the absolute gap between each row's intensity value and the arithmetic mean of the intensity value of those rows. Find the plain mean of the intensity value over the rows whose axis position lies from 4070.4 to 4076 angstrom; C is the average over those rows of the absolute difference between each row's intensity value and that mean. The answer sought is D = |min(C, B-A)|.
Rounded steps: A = 2.3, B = 10.0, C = 2.8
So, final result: 2.8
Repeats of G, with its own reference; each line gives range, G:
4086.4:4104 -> 4100.97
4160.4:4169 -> 4160.90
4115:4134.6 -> 4117.06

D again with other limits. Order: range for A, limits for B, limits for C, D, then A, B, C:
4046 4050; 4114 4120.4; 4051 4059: 3.2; 1.4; 4.6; 3.6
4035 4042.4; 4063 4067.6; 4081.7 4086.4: 1.7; 4.2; 2.5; 7.2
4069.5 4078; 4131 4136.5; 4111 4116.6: 1.0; 3.4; 2.4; 2.4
